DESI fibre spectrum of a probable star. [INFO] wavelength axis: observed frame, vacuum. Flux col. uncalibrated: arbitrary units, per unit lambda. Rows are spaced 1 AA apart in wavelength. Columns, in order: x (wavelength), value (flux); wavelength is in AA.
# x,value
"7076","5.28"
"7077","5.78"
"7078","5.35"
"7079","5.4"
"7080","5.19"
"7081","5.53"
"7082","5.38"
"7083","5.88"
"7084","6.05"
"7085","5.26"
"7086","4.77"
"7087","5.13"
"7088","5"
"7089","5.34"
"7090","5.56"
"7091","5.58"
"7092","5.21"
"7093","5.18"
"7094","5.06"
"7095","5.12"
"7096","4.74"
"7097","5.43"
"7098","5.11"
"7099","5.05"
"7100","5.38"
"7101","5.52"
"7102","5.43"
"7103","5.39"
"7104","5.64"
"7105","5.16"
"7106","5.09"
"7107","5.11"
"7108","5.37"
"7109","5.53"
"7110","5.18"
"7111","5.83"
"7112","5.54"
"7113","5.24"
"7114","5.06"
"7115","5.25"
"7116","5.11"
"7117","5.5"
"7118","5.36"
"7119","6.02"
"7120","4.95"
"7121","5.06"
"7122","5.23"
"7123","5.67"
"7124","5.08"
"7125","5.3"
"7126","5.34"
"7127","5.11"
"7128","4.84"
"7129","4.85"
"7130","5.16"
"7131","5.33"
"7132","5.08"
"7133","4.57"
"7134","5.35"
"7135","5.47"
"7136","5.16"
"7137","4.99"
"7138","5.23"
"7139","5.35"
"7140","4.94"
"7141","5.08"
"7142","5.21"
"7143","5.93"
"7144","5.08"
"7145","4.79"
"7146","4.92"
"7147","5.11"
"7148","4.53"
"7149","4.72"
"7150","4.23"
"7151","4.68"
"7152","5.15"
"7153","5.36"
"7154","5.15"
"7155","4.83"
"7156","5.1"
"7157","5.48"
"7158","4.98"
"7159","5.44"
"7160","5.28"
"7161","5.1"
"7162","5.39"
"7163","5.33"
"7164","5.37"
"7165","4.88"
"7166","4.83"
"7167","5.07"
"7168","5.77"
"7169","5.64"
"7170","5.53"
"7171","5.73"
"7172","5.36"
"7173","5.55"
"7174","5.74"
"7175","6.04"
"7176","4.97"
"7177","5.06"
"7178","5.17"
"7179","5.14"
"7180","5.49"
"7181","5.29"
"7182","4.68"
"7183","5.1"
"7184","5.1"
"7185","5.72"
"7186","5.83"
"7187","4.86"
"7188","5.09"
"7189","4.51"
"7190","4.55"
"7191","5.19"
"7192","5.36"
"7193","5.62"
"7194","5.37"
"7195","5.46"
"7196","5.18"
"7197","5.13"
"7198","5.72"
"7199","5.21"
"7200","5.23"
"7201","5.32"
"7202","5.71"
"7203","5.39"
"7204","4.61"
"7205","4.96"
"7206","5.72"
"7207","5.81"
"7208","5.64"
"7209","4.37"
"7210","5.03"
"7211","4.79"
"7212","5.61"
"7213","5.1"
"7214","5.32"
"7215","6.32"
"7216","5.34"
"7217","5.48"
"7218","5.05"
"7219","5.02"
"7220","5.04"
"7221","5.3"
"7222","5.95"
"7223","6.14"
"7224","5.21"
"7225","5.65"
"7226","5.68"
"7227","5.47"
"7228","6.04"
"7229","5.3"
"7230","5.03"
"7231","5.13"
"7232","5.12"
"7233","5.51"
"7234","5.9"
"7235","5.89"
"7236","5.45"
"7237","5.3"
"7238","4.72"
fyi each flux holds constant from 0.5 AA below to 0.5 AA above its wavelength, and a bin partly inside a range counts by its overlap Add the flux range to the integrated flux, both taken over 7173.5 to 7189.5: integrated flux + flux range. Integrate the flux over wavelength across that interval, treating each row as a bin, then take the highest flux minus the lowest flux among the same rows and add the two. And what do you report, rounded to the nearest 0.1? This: 85.3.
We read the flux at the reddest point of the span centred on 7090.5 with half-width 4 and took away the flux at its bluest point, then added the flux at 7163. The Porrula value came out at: 5.3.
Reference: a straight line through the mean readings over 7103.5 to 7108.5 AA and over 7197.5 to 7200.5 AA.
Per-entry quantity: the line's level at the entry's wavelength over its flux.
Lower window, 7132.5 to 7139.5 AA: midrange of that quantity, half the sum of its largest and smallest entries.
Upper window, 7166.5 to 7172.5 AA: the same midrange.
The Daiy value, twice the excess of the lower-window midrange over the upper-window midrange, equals 0.15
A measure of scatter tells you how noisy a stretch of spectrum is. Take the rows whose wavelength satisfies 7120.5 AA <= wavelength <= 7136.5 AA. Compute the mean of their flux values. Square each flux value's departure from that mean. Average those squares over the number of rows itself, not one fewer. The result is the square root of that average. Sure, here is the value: 0.256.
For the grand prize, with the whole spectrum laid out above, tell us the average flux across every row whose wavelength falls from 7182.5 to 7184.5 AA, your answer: 5.10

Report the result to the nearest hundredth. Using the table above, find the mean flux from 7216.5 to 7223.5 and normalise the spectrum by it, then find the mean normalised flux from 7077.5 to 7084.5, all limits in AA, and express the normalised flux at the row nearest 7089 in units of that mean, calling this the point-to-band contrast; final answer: 0.96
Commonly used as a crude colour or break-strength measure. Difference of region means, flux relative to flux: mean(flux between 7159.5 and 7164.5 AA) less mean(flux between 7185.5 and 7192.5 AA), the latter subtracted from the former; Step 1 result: 0.2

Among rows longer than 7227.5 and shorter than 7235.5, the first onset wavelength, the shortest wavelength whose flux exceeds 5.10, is 7228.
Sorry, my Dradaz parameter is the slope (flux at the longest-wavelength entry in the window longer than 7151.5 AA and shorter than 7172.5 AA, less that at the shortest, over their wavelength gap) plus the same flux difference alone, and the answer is 0.22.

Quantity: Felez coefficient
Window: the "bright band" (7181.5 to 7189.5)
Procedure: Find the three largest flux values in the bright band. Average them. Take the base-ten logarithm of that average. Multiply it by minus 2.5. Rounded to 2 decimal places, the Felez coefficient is -1.86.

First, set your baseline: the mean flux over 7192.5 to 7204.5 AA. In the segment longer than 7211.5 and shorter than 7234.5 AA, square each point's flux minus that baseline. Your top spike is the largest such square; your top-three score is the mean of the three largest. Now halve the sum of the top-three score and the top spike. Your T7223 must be 0.8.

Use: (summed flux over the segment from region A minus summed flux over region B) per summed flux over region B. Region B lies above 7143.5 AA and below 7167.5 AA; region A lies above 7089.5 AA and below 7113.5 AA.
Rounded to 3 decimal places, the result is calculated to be 0.055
